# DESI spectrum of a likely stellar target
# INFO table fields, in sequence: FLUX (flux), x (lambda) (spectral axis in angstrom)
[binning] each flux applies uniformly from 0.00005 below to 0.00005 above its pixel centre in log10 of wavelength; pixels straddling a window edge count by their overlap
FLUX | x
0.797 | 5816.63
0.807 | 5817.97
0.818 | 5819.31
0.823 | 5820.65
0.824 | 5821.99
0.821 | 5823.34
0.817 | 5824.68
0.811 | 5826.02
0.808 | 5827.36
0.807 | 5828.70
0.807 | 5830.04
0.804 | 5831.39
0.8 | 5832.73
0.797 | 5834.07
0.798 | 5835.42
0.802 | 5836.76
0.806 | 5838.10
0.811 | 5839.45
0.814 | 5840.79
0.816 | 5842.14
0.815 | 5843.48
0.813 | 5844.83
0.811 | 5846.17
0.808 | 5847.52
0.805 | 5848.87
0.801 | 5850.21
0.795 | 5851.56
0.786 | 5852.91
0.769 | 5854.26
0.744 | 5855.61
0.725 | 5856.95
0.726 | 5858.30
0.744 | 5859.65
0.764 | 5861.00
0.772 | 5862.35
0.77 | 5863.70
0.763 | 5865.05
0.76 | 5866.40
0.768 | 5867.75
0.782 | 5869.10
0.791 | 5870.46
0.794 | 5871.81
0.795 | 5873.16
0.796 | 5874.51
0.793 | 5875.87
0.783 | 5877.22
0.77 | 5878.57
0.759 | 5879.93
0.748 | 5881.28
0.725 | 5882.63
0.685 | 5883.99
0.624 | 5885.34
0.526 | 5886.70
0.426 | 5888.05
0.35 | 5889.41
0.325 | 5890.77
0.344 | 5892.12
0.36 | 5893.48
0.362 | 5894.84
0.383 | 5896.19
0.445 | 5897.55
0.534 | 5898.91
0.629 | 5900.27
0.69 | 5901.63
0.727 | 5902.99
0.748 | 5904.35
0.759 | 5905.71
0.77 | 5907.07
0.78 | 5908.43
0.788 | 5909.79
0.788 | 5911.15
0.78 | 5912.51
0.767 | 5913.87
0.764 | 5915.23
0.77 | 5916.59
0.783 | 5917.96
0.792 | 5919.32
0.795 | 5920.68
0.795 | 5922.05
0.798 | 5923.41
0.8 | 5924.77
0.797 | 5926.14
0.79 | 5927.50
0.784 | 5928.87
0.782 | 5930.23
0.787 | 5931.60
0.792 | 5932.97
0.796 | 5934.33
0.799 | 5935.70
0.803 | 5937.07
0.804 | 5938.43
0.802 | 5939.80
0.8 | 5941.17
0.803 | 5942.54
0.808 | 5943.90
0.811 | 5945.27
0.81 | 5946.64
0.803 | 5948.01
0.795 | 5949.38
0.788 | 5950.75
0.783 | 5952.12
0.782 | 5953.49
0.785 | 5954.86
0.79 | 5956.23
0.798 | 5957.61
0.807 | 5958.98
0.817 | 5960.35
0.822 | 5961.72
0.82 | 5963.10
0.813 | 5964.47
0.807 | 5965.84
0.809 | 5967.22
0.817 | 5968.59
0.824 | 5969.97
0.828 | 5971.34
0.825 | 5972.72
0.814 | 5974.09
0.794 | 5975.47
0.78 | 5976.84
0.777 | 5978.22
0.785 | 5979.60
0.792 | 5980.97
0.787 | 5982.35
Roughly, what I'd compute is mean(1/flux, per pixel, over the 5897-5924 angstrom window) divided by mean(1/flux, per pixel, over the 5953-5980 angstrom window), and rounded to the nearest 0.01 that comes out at 1.12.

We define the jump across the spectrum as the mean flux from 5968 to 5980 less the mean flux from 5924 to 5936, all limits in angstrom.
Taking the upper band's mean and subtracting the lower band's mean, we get 0.01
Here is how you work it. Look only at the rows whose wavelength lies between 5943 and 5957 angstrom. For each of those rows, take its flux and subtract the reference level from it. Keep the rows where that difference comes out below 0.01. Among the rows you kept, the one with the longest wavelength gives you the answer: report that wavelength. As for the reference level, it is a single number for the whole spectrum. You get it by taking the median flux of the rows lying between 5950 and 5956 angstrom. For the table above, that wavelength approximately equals 5956.23 angstrom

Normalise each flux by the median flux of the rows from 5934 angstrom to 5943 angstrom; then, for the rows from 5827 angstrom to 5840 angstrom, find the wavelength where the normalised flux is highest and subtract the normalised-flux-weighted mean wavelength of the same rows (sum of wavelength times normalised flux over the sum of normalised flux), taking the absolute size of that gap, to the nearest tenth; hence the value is 6.1 angstrom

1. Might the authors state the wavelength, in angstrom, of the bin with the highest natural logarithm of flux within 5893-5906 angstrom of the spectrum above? 5905.71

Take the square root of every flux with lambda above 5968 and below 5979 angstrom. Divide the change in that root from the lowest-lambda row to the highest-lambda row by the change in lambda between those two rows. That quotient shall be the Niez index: -0.0023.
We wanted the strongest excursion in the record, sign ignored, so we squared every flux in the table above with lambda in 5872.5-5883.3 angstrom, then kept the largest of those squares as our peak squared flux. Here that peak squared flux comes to 0.634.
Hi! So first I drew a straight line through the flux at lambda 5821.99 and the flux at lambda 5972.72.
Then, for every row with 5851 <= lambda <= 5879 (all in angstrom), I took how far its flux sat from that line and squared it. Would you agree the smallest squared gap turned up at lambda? 5874.51 angstrom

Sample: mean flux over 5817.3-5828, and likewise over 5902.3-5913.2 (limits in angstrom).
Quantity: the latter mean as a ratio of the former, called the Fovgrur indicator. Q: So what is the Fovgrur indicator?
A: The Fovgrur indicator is 0.94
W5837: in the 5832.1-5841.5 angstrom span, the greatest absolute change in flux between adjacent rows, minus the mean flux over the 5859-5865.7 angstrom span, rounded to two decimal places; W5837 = -0.76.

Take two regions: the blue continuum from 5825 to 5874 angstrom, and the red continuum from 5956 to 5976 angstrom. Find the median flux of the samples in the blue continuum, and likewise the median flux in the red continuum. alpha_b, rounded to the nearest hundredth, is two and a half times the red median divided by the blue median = 2.55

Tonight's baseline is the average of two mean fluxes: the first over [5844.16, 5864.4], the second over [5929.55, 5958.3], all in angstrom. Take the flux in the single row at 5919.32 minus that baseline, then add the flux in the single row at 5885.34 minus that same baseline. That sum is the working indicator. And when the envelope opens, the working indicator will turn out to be -0.16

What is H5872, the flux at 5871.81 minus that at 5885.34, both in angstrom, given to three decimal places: 0.170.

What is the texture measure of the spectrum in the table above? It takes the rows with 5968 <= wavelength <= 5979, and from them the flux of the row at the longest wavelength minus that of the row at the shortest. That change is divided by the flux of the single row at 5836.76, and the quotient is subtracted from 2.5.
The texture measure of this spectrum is 2.55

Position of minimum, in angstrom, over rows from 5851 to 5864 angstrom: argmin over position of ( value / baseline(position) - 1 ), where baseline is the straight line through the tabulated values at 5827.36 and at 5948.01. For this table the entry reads 5856.95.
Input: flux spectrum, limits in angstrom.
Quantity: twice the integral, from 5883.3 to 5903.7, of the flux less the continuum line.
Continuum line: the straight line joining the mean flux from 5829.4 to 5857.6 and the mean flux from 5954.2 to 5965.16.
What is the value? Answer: -12.5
